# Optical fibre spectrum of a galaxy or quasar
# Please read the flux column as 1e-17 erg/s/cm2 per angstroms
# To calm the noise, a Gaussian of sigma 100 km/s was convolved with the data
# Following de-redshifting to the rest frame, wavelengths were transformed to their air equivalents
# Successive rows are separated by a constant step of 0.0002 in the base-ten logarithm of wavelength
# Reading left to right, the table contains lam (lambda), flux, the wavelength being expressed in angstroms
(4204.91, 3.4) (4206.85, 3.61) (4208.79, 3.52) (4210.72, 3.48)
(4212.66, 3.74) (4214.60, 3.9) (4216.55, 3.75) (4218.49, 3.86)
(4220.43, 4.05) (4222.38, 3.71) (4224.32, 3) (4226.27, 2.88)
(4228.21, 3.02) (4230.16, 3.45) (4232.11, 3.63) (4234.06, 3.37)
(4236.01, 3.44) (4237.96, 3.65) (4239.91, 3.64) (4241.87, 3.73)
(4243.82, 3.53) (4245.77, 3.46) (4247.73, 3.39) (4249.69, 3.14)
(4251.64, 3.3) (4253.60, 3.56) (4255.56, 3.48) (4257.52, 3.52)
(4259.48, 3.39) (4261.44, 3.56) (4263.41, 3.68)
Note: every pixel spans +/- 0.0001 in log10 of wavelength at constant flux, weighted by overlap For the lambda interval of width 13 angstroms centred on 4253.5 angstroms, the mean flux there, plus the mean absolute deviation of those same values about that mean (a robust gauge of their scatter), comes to 3.50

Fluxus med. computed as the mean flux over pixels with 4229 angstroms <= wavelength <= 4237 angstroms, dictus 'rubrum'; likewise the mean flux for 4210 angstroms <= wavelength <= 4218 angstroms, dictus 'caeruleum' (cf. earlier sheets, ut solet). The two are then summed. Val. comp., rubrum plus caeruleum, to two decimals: 7.19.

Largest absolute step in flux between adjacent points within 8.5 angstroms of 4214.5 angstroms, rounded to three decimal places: 0.340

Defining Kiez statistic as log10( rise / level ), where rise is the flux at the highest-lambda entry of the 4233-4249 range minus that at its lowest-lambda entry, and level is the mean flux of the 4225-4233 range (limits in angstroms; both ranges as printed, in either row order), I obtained -2.2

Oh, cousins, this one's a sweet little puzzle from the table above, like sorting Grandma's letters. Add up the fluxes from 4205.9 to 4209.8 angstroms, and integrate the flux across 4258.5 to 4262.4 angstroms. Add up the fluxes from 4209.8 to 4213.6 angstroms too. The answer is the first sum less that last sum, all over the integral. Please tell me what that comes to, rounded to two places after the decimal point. -0.01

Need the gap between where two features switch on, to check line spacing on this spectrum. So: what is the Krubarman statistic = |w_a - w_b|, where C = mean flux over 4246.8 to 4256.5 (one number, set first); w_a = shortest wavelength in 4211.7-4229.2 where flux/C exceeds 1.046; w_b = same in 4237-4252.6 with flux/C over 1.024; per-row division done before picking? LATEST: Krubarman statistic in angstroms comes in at 25.3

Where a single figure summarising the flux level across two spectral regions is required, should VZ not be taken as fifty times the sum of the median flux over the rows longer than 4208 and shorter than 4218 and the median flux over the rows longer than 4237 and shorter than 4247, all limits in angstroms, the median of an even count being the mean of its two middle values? 369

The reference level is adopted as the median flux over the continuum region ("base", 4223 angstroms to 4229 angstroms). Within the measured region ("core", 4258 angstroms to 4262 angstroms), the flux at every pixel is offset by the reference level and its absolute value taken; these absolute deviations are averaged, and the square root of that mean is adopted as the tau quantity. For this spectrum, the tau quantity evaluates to 0.69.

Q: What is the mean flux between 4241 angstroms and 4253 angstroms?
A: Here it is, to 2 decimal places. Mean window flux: 3.43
